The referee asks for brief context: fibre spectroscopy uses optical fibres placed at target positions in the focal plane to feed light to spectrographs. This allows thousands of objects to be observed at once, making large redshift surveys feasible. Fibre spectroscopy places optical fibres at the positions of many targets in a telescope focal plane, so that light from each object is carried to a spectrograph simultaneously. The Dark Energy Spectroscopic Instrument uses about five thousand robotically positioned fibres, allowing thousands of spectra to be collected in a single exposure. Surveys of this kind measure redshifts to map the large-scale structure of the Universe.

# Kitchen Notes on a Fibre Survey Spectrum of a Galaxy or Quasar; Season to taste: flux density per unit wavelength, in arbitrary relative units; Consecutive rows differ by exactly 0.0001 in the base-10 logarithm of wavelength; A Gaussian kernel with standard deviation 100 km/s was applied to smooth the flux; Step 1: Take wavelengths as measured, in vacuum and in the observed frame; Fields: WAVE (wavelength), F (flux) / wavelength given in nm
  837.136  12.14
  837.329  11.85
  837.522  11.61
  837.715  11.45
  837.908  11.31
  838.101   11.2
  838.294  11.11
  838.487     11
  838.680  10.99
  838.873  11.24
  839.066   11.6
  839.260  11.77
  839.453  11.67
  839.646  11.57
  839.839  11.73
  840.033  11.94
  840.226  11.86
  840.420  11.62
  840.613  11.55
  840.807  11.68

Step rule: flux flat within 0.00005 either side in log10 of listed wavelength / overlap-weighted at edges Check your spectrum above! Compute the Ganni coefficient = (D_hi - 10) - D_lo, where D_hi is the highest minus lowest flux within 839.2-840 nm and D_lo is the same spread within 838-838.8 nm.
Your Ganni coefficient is -10.0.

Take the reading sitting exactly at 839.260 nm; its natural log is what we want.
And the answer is 2.47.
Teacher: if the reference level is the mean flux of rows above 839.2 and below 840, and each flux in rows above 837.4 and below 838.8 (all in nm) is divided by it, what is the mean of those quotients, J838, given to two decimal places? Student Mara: 0.96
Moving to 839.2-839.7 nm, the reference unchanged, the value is 1.00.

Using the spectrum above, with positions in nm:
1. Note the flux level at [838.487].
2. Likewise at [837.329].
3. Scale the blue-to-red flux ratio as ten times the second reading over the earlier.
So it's 10.8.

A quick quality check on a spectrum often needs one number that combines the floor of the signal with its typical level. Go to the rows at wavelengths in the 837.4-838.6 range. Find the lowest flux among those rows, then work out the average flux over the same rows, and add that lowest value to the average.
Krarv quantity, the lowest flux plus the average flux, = 22.3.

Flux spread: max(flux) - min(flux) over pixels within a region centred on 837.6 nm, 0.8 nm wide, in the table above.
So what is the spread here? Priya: 0.54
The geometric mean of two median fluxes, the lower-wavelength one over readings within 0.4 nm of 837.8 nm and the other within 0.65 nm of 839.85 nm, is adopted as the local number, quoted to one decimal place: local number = 11.6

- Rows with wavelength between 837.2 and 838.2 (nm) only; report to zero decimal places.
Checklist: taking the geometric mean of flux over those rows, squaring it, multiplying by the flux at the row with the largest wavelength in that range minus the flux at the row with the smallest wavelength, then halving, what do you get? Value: -43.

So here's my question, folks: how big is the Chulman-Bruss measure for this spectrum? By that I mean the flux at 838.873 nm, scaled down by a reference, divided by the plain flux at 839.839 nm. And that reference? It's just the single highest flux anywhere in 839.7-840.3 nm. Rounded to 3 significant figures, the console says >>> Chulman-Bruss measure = 0.0803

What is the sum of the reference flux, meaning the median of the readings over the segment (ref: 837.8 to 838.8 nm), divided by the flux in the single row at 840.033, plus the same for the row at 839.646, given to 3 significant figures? 1.89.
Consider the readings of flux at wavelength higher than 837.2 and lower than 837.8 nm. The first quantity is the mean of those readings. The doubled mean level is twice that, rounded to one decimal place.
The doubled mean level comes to 23.3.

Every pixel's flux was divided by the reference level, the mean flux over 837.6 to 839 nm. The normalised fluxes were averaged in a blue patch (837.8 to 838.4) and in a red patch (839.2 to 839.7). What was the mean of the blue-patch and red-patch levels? 1.02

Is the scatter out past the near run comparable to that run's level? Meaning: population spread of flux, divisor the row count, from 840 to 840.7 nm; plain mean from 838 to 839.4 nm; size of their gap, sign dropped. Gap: 11.1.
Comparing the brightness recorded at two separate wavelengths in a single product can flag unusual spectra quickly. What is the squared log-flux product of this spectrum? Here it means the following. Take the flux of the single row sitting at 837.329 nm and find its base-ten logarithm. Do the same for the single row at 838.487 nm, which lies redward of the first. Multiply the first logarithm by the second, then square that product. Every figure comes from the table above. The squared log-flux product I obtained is 1.250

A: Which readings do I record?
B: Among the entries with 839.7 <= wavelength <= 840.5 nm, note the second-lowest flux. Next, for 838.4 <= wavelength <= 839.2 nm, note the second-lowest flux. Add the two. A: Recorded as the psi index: 22.7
